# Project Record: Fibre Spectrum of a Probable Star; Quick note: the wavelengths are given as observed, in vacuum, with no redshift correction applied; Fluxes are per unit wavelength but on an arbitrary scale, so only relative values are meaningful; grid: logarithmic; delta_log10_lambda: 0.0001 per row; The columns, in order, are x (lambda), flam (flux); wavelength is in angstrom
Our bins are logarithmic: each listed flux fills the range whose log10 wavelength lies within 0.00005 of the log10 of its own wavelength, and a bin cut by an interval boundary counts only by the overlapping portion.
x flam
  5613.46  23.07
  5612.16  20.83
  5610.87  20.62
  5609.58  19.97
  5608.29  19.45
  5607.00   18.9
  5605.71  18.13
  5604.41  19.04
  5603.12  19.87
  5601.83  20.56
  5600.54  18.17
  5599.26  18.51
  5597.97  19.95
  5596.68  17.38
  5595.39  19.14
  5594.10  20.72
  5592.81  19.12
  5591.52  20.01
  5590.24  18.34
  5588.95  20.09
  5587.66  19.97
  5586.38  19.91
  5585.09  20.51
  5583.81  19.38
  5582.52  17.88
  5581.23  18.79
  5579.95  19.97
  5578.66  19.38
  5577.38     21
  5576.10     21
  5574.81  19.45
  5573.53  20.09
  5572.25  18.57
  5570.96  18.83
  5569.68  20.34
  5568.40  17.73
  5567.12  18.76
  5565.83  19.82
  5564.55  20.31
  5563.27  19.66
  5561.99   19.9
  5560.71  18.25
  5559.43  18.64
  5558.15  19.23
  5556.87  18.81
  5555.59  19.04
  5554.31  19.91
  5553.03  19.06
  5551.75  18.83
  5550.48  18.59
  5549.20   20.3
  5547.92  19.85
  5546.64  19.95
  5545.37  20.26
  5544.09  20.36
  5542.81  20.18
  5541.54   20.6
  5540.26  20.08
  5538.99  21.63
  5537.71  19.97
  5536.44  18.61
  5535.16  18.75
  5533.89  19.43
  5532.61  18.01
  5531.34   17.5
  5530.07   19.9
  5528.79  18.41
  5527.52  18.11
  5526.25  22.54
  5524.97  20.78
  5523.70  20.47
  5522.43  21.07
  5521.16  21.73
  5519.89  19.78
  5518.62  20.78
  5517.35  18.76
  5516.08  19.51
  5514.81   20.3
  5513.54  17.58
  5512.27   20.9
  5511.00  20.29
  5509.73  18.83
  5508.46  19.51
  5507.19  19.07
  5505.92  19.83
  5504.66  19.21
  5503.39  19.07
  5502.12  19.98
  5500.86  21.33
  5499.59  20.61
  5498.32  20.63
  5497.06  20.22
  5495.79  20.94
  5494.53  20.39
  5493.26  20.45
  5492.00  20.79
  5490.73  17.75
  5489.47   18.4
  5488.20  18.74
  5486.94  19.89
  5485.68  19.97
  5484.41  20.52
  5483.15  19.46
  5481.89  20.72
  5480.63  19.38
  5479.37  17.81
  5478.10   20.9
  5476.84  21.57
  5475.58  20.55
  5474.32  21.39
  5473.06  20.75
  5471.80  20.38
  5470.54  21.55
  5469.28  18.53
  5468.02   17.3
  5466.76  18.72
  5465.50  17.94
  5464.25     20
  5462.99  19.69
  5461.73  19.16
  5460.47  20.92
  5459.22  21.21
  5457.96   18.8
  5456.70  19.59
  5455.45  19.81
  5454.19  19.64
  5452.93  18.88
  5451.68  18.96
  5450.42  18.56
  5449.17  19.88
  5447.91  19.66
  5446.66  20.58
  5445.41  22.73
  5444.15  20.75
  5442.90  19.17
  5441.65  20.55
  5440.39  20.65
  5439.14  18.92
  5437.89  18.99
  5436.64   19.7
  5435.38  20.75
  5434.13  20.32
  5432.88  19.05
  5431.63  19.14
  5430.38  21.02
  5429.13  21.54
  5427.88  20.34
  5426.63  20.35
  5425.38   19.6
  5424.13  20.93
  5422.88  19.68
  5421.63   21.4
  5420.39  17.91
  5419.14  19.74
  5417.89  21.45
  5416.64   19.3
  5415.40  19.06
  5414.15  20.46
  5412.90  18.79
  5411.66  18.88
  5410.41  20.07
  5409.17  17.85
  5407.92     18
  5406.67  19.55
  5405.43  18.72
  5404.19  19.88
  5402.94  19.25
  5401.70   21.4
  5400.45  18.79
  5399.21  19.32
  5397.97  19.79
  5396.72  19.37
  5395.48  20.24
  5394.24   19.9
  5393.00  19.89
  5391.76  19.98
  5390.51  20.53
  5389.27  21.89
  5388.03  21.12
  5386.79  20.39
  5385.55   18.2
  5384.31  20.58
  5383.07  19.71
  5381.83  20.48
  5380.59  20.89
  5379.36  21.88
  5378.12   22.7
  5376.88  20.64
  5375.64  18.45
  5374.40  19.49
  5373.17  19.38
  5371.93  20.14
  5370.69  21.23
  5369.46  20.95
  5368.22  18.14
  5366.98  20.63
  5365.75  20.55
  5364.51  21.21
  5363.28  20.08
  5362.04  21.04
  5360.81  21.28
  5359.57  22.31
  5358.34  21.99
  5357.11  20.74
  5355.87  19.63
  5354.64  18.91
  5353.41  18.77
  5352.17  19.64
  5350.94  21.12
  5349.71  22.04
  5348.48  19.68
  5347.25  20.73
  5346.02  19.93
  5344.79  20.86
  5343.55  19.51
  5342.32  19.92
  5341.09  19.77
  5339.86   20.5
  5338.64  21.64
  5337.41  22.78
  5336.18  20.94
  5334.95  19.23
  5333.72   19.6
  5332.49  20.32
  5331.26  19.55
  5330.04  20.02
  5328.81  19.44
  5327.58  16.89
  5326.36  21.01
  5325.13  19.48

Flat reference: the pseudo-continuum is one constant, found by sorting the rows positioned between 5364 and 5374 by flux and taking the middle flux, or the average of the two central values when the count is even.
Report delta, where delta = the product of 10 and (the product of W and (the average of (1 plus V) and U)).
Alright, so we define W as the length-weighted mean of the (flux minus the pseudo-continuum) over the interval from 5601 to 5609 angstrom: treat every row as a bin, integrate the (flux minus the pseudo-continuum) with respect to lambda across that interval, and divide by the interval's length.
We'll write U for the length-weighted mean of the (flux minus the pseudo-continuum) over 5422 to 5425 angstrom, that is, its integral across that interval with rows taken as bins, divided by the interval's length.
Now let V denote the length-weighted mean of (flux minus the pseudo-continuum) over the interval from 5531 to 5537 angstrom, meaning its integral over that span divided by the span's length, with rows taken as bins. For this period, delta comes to 8.6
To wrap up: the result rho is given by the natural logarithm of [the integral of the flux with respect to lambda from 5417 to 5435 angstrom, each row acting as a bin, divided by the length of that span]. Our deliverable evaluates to 3.00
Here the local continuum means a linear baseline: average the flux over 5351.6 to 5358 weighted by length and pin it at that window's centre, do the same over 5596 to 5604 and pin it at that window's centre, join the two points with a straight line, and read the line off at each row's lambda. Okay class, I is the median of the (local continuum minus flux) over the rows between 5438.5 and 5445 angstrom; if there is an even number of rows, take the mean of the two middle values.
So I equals -1.1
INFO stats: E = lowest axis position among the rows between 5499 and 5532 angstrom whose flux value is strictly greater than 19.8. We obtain 5499.59 angstrom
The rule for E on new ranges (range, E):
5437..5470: 5440.39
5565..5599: 5565.83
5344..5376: 5344.79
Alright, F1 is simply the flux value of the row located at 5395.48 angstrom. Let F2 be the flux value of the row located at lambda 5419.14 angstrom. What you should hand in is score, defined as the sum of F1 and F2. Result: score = 40.0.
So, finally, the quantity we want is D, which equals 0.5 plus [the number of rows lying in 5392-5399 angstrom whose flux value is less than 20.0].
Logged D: 4.5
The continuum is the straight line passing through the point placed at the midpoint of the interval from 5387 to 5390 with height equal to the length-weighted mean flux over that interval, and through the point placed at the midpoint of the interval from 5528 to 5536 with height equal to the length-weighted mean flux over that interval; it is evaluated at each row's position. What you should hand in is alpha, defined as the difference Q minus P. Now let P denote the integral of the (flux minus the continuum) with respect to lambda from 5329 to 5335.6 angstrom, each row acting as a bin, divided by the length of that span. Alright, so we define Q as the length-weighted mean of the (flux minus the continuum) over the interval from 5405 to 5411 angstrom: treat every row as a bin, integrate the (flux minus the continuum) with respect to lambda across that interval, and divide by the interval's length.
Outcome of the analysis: 1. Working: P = -2.7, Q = -2.1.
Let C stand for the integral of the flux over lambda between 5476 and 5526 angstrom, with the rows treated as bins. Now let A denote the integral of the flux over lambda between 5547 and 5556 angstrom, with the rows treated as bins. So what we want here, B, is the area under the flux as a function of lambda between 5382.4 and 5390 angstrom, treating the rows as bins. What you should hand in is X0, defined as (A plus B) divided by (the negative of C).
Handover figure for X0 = -0.3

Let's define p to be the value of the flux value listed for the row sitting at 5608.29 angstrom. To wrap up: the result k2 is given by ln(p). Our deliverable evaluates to 2.97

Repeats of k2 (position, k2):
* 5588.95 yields 3.00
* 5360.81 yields 3.06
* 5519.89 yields 2.98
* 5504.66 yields 2.96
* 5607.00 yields 2.94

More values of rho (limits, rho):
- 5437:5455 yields 2.99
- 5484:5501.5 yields 3.00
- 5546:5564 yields 2.96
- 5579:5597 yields 2.97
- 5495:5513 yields 3.00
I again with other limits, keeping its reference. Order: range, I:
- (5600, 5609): 0.0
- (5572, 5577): -0.6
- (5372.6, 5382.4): -1.0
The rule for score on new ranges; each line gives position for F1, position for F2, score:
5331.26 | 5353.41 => 38.3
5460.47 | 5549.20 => 41.2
